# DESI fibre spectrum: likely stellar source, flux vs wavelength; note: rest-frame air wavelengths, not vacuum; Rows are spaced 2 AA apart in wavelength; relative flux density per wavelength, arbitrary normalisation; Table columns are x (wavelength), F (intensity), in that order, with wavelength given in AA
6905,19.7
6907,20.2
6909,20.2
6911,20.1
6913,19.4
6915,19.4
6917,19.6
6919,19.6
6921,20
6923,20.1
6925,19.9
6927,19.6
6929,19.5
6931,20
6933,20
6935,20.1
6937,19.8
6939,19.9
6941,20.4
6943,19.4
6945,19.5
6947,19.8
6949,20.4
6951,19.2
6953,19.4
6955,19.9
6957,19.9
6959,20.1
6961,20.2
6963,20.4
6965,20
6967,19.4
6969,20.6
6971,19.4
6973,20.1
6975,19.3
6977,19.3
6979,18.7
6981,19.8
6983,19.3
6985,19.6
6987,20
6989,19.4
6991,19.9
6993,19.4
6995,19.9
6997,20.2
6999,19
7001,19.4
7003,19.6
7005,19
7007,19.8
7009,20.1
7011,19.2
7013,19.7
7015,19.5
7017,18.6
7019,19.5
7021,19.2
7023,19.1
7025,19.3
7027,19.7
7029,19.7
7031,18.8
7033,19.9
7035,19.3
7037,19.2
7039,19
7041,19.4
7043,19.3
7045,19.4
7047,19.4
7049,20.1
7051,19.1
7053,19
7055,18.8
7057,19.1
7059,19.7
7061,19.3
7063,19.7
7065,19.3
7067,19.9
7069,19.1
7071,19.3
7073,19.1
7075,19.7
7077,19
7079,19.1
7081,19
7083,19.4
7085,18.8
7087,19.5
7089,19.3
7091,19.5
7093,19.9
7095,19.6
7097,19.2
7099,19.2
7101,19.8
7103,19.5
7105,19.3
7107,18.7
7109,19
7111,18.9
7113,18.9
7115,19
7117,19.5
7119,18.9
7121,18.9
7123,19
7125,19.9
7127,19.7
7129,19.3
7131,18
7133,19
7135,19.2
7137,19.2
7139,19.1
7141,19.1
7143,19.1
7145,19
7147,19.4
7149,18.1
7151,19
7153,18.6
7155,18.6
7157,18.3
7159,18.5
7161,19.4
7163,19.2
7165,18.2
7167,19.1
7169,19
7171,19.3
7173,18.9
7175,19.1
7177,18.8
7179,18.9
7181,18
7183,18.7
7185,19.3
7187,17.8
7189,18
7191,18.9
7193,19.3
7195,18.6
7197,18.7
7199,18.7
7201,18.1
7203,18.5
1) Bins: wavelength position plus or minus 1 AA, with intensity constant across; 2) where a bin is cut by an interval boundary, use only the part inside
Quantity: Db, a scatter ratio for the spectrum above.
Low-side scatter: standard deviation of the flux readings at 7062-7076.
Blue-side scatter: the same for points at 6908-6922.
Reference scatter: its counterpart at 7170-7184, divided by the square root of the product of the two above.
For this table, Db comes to 1.25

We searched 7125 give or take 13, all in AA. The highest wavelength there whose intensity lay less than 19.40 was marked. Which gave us 7137 AA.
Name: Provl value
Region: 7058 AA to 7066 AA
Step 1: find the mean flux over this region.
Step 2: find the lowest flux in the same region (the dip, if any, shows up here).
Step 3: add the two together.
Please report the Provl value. 38.8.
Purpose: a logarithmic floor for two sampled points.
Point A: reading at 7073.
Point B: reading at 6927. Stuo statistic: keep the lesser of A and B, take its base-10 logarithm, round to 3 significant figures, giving 1.28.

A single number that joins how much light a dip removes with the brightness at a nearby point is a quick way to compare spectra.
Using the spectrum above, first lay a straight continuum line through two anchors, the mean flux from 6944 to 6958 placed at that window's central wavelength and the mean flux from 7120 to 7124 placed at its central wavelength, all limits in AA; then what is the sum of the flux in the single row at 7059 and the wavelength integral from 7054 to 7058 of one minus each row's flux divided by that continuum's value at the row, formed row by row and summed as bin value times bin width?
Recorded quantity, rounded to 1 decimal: 19.8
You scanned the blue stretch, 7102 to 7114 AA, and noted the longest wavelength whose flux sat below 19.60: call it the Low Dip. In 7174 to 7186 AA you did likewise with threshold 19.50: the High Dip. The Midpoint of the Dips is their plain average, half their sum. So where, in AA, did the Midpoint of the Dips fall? 7149 AA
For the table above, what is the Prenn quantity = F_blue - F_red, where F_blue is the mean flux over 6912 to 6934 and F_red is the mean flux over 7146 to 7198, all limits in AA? 1.0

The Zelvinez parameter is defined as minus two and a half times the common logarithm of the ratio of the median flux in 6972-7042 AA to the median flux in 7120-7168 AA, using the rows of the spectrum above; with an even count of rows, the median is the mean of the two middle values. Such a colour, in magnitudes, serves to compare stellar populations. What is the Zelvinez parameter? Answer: -0.020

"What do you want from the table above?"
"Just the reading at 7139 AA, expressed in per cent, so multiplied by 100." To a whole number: 1910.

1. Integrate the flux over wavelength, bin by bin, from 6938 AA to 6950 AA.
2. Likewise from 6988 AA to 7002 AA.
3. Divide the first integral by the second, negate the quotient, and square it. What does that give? 0.8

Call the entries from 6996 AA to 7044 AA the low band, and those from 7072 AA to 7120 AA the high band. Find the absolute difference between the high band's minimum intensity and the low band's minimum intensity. 0.1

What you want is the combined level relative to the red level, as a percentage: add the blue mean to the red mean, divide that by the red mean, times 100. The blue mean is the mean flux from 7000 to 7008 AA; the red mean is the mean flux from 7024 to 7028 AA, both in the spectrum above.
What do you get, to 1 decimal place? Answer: 199.7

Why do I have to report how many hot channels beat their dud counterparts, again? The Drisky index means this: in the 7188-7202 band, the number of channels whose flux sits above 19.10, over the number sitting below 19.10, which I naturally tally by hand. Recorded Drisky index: 0.2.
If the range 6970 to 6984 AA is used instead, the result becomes 6.0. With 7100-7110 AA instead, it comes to 1.5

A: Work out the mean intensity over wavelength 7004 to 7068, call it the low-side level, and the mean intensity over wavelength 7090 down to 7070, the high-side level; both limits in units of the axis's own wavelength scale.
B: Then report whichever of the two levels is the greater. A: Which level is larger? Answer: 19.4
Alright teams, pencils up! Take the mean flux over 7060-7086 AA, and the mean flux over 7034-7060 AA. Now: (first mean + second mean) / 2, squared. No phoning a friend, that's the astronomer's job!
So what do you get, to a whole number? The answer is 372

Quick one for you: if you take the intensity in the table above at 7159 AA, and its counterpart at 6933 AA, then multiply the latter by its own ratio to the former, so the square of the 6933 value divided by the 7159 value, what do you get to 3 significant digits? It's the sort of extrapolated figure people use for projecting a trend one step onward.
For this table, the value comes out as 21.6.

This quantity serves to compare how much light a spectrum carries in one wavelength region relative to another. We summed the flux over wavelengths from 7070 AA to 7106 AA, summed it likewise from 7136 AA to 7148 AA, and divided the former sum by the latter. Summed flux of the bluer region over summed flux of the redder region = 3.0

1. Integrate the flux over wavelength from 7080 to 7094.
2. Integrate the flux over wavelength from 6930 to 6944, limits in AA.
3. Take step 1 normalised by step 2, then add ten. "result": 11.0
